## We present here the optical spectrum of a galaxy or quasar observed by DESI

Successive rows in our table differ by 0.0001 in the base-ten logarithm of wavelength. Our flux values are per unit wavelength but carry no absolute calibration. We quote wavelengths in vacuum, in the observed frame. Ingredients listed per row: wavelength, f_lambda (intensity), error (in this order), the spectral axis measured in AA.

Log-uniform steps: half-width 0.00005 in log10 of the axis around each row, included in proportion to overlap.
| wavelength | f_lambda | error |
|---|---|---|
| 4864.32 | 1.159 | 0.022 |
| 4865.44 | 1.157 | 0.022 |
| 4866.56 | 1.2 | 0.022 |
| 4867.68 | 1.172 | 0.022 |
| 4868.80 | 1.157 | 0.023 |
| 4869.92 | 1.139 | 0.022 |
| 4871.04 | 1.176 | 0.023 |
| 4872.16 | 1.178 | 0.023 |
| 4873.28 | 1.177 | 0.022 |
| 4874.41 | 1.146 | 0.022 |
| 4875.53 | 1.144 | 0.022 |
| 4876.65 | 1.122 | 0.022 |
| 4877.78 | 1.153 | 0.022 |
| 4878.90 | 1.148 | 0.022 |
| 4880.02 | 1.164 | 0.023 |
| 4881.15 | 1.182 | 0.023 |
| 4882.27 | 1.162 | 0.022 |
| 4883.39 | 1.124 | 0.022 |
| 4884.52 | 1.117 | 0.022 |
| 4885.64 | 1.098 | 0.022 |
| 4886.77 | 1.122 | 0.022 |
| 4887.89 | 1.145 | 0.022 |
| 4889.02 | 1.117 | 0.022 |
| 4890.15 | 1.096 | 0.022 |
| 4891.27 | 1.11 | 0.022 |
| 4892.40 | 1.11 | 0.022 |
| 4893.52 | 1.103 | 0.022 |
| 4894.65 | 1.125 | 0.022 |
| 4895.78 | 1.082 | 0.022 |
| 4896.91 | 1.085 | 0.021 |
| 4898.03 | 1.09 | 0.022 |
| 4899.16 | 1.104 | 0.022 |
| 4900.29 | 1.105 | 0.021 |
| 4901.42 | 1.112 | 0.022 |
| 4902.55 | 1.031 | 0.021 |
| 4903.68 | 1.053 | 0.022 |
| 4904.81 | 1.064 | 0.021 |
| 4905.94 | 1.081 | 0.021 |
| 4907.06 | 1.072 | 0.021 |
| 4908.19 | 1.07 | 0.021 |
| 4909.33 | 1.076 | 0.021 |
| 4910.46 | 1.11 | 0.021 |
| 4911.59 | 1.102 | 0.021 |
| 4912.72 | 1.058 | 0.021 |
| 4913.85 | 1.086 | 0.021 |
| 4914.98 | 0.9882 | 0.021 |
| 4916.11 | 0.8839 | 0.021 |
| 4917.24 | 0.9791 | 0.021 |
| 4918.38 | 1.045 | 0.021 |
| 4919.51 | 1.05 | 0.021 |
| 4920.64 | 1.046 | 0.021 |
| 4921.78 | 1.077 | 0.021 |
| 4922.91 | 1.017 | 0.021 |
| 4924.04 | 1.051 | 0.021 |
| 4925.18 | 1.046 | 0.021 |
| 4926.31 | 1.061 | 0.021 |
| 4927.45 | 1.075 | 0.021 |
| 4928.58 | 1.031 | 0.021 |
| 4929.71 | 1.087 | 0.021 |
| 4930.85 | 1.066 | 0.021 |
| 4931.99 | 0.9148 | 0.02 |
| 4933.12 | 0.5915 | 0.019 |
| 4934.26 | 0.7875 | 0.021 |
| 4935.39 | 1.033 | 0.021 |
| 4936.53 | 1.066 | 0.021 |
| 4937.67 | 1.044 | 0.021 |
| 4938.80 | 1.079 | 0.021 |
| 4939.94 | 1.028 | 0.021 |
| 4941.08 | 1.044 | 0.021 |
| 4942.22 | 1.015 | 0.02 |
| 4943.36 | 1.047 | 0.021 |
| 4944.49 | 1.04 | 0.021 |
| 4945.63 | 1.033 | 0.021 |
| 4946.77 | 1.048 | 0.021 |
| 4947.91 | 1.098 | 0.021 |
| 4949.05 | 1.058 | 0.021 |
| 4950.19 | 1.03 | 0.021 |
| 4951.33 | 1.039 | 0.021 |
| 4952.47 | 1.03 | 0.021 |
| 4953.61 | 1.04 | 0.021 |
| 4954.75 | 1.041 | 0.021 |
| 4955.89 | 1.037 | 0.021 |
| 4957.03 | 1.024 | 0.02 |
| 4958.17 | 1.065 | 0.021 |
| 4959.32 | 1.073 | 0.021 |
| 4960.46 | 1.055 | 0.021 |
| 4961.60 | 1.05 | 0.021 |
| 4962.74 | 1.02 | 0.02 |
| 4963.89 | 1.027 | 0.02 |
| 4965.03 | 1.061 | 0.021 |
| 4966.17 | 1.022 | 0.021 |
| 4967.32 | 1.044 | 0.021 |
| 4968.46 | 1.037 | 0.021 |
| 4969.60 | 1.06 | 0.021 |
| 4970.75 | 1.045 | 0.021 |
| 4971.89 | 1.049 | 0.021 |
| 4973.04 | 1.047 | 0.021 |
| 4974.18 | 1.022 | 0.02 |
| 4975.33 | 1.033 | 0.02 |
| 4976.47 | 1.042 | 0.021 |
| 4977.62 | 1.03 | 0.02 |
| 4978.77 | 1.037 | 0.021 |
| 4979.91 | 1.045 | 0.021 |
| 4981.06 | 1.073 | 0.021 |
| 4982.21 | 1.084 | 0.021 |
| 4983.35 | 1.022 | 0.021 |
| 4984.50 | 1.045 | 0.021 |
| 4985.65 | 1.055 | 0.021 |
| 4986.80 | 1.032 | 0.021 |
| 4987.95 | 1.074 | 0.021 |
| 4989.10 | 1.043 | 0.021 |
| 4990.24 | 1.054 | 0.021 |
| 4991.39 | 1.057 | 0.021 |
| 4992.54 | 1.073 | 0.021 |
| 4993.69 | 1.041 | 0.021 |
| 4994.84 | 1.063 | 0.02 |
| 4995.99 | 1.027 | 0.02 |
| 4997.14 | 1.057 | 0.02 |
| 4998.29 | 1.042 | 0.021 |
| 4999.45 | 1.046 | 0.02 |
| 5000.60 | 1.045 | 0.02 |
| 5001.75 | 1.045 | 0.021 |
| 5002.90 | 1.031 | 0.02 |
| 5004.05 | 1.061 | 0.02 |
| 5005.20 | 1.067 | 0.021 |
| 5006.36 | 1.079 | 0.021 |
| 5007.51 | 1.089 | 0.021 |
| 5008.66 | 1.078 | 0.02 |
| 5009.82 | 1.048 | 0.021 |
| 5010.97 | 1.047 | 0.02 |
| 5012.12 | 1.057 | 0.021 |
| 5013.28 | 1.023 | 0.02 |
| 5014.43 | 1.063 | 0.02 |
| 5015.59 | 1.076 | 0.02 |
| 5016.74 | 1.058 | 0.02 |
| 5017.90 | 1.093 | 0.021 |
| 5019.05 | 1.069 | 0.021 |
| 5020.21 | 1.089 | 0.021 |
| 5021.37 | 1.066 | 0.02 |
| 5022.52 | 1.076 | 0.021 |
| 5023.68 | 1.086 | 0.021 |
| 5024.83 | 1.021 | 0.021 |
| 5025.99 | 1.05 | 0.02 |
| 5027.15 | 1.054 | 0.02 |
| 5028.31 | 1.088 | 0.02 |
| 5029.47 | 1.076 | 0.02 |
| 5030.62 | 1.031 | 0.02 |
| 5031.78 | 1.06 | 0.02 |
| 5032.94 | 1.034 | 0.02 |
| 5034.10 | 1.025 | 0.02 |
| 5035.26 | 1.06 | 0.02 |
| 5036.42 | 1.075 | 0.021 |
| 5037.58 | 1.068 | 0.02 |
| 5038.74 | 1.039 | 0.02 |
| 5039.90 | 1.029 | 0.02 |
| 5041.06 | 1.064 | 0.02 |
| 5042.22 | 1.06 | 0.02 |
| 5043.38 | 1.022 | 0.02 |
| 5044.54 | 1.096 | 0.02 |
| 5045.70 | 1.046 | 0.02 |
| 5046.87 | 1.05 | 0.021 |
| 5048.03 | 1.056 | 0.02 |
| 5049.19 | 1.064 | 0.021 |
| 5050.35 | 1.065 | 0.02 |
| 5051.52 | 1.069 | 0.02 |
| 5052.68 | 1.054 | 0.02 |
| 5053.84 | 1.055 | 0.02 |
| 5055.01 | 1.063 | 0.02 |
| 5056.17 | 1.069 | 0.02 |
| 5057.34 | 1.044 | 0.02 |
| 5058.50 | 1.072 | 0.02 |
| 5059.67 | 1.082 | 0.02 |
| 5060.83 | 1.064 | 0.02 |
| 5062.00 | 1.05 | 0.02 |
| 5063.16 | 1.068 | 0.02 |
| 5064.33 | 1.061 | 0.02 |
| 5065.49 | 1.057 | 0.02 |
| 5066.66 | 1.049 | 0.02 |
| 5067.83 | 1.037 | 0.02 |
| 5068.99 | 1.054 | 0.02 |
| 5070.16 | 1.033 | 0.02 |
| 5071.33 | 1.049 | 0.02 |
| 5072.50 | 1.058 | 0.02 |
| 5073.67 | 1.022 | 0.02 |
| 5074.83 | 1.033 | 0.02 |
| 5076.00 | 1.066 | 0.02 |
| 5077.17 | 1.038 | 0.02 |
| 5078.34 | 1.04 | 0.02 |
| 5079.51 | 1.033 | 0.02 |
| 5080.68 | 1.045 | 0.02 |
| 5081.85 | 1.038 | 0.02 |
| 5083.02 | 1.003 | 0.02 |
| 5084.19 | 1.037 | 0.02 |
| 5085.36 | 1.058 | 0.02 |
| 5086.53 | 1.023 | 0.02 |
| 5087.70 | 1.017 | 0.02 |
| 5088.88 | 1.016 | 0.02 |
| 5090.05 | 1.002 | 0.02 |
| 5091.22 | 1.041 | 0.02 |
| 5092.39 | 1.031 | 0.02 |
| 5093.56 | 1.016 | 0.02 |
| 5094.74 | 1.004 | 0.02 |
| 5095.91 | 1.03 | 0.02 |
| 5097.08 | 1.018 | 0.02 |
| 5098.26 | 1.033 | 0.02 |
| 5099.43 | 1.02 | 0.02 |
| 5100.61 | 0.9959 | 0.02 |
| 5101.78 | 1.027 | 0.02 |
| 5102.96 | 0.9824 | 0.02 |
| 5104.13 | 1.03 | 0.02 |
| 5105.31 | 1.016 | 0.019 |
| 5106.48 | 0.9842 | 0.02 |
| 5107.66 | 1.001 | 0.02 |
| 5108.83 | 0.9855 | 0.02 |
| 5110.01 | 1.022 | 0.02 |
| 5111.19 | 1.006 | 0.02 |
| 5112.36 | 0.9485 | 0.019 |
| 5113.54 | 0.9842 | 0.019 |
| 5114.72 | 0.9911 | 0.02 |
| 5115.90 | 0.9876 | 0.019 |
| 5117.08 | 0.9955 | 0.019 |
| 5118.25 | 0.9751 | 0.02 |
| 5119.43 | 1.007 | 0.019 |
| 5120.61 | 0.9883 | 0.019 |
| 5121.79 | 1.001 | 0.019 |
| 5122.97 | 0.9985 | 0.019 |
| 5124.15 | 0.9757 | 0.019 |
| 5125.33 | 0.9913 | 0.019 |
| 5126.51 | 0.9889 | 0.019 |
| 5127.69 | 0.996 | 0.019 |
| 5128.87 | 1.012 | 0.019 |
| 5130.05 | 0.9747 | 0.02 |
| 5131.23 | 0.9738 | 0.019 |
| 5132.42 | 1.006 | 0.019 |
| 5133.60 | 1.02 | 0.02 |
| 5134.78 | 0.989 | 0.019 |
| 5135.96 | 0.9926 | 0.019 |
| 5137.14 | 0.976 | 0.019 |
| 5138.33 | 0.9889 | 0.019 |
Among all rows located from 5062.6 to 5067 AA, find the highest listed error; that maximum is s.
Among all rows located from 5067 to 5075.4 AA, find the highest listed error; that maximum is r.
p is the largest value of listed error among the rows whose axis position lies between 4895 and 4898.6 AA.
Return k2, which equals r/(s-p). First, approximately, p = 0.0220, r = 0.0200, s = 0.0200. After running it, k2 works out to -10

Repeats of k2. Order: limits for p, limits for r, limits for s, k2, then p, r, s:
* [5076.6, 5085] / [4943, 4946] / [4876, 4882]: 7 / 0.0200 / 0.0210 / 0.0230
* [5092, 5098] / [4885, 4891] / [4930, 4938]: 22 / 0.0200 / 0.0220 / 0.0210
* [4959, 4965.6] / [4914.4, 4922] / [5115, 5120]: -21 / 0.0210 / 0.0210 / 0.0200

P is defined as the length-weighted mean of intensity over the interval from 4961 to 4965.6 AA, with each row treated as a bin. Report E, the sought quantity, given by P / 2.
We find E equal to 0.520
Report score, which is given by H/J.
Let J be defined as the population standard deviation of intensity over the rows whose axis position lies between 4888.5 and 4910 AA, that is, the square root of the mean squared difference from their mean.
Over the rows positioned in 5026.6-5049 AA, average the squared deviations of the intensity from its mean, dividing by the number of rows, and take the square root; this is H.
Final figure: 0.9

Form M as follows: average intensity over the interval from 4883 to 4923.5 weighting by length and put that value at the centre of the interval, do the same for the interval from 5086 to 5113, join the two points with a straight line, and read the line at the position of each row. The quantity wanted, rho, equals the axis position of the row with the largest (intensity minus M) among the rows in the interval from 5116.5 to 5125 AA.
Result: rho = 5119.43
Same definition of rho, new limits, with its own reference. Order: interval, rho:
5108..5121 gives 5110.01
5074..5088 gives 5076.00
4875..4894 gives 4881.15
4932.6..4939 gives 4938.80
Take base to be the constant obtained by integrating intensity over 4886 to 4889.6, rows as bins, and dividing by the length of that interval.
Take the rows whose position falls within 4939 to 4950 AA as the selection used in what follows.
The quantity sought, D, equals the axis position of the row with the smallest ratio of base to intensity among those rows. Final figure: 4947.91 AA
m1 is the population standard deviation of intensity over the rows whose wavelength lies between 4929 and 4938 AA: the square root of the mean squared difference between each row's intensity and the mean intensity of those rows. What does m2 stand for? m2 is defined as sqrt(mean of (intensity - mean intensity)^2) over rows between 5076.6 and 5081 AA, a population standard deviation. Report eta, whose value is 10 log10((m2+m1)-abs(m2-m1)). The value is -20.7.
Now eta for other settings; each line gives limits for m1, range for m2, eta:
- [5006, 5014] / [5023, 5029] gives -13.7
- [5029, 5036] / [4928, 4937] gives -14.3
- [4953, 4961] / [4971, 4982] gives -15.6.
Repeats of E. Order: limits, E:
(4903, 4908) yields 0.534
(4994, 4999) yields 0.523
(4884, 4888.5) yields 0.560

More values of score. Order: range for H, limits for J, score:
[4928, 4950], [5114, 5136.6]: 9.5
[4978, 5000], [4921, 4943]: 0.1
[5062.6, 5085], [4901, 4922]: 0.3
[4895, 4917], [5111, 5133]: 3.5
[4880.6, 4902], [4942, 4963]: 1.3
